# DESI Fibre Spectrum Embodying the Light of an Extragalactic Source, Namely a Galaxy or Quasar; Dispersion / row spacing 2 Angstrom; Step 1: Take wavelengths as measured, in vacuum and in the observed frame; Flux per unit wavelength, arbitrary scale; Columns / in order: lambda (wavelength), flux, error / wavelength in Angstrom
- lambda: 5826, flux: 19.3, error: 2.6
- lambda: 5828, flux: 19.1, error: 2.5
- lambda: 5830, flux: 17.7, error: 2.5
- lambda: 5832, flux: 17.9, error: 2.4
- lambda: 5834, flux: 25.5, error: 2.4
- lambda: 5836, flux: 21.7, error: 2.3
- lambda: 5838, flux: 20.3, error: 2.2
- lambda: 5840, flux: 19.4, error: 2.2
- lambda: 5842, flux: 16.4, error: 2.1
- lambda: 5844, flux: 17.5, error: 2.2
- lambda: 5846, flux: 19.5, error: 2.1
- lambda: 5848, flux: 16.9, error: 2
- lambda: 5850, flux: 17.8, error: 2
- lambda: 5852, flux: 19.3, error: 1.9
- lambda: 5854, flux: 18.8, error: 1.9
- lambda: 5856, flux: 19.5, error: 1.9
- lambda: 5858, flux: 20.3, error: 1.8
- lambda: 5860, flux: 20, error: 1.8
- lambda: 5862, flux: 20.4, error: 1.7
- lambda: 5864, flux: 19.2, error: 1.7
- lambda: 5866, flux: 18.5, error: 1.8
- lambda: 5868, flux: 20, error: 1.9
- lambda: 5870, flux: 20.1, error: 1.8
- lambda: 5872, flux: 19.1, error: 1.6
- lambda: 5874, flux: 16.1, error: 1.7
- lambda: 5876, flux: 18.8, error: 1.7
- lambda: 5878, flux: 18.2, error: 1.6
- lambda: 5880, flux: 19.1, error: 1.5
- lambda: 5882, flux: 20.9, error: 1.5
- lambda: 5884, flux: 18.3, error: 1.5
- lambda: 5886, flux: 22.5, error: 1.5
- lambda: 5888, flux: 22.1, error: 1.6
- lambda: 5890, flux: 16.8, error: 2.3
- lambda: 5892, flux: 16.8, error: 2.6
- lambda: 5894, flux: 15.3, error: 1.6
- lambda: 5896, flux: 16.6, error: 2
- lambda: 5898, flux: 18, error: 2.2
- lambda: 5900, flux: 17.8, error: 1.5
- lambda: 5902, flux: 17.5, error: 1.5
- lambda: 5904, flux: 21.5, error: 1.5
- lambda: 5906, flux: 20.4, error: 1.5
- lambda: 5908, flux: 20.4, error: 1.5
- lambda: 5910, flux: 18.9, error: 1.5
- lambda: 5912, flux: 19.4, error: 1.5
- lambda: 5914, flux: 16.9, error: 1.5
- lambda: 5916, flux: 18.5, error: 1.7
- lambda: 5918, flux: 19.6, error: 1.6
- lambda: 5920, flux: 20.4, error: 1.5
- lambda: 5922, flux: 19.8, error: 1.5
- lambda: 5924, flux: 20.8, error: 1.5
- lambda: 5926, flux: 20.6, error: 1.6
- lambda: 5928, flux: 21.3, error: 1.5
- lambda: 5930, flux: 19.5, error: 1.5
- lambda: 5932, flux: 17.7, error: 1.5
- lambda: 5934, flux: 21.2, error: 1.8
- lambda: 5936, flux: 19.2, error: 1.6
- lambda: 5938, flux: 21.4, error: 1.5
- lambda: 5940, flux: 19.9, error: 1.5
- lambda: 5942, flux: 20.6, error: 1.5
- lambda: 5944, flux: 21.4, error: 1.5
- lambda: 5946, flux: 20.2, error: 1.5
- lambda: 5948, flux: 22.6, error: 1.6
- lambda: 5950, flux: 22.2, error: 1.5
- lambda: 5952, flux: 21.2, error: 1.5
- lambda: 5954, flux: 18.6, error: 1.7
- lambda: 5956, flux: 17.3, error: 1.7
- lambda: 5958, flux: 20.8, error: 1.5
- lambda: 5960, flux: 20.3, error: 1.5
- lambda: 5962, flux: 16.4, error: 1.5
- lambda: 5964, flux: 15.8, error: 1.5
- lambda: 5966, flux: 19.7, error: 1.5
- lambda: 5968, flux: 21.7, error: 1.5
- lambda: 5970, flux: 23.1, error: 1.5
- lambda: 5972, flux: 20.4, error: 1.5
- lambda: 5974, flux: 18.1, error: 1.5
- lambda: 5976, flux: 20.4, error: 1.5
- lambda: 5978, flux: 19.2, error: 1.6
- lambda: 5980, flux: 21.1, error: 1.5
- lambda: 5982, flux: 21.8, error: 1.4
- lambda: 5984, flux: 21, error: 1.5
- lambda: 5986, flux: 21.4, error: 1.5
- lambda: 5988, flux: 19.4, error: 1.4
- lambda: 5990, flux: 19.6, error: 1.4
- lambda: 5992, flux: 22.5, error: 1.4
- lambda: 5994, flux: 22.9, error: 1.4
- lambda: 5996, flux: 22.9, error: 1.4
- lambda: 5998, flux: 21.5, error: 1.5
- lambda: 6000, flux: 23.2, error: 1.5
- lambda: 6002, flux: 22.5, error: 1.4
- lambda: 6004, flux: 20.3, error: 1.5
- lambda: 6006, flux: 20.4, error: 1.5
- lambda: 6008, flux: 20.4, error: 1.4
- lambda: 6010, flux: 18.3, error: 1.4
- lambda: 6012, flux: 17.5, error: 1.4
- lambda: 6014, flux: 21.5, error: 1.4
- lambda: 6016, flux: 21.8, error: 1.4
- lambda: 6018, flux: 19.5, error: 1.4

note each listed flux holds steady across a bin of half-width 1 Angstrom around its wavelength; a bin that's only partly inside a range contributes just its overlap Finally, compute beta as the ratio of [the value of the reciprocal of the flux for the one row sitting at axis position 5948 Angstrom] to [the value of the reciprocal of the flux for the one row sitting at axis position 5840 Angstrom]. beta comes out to 0.86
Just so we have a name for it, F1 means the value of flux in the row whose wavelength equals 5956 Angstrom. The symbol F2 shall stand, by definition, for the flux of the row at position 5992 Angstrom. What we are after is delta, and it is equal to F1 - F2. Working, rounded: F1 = 17.3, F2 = 22.5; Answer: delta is -5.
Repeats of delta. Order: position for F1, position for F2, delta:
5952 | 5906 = 1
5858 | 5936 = 1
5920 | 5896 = 4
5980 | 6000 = -2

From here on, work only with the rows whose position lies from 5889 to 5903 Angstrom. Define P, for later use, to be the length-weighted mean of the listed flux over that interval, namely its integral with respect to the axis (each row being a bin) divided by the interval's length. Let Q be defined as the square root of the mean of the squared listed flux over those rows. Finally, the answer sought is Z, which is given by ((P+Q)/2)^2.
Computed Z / 288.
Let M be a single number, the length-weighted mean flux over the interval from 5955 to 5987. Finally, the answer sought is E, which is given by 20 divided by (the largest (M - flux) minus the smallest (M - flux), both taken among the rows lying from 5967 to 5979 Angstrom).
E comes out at 4.00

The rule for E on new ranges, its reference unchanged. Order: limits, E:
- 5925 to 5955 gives 4.08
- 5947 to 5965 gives 2.94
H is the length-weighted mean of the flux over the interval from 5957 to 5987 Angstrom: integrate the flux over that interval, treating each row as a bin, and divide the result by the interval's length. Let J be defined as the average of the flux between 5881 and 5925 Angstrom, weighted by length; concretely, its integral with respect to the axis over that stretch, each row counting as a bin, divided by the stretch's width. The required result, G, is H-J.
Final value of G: 1.0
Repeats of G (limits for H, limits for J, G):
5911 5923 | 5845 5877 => 0.1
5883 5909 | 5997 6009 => -2.6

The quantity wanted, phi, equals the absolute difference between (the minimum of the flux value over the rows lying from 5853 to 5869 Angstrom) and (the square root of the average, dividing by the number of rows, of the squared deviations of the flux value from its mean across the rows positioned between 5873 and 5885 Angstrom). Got 17.1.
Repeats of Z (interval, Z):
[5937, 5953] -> 449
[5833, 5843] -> 431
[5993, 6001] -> 512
